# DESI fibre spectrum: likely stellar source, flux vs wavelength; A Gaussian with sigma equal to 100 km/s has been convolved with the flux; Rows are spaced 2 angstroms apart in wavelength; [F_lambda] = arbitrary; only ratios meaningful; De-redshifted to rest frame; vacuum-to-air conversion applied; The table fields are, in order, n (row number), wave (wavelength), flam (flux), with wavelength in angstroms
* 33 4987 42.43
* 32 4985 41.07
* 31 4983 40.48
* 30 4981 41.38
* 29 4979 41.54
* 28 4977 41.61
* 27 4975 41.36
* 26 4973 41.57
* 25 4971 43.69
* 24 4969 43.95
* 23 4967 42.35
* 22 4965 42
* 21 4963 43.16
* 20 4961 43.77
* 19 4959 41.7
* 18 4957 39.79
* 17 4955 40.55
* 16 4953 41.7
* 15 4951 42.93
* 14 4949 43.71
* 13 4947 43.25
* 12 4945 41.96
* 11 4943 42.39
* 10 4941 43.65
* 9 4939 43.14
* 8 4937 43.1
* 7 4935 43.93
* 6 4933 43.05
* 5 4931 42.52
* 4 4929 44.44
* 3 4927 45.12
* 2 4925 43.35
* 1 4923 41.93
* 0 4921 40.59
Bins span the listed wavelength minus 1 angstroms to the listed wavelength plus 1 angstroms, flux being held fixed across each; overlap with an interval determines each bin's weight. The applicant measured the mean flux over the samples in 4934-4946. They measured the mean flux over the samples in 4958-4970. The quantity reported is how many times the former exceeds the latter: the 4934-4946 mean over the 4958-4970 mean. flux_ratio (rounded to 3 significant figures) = 1.00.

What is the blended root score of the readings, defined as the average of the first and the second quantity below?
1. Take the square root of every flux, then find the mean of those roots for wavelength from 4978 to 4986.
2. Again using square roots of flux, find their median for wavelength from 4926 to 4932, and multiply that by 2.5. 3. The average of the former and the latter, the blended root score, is 11.5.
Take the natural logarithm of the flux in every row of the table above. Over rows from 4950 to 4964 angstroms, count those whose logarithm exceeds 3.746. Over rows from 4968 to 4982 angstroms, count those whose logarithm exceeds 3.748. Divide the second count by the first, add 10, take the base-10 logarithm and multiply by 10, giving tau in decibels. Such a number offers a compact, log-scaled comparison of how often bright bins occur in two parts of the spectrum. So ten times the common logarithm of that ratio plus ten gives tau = 10.3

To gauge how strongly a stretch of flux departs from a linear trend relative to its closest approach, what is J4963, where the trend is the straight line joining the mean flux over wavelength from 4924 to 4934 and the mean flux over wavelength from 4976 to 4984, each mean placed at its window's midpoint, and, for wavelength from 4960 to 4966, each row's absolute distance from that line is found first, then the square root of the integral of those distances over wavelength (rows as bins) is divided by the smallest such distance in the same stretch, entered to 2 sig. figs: 81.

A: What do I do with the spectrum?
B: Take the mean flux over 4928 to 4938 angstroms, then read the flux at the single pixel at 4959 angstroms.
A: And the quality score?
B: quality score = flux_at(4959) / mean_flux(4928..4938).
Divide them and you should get 0.96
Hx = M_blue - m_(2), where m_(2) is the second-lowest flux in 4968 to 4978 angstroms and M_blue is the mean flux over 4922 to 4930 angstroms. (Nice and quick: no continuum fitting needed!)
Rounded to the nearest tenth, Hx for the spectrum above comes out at 2.1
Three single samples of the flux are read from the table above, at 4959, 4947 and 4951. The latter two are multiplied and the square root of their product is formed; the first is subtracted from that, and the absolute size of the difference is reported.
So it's 1.4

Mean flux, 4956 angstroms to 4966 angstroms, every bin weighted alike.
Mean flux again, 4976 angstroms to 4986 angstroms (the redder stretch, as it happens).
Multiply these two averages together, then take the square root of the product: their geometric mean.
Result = 41.6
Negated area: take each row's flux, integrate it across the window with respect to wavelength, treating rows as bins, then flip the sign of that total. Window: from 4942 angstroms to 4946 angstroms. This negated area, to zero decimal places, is -169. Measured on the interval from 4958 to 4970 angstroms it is -514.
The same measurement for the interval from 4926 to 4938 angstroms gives -524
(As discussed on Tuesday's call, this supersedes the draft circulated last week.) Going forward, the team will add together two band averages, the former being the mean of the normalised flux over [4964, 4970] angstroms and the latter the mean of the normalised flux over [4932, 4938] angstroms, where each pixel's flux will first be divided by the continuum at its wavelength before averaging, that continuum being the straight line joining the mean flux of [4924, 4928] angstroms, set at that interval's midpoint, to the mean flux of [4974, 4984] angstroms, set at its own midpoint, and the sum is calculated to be 2.01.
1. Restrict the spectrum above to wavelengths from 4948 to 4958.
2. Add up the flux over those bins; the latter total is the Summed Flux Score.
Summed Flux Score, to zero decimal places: 209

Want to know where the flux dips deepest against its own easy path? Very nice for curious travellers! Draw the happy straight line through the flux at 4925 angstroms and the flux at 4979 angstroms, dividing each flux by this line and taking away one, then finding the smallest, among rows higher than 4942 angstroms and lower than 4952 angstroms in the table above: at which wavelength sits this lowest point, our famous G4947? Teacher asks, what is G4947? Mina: 4945 angstroms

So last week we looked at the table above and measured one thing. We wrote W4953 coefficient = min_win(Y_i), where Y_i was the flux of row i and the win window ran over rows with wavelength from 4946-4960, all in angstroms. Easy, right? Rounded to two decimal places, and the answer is 39.79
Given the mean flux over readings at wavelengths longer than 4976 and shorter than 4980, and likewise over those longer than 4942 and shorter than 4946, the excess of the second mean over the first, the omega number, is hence 0.6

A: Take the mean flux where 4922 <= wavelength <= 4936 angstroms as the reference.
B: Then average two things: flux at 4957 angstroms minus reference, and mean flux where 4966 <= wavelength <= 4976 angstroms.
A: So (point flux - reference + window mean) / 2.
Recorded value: 19.4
